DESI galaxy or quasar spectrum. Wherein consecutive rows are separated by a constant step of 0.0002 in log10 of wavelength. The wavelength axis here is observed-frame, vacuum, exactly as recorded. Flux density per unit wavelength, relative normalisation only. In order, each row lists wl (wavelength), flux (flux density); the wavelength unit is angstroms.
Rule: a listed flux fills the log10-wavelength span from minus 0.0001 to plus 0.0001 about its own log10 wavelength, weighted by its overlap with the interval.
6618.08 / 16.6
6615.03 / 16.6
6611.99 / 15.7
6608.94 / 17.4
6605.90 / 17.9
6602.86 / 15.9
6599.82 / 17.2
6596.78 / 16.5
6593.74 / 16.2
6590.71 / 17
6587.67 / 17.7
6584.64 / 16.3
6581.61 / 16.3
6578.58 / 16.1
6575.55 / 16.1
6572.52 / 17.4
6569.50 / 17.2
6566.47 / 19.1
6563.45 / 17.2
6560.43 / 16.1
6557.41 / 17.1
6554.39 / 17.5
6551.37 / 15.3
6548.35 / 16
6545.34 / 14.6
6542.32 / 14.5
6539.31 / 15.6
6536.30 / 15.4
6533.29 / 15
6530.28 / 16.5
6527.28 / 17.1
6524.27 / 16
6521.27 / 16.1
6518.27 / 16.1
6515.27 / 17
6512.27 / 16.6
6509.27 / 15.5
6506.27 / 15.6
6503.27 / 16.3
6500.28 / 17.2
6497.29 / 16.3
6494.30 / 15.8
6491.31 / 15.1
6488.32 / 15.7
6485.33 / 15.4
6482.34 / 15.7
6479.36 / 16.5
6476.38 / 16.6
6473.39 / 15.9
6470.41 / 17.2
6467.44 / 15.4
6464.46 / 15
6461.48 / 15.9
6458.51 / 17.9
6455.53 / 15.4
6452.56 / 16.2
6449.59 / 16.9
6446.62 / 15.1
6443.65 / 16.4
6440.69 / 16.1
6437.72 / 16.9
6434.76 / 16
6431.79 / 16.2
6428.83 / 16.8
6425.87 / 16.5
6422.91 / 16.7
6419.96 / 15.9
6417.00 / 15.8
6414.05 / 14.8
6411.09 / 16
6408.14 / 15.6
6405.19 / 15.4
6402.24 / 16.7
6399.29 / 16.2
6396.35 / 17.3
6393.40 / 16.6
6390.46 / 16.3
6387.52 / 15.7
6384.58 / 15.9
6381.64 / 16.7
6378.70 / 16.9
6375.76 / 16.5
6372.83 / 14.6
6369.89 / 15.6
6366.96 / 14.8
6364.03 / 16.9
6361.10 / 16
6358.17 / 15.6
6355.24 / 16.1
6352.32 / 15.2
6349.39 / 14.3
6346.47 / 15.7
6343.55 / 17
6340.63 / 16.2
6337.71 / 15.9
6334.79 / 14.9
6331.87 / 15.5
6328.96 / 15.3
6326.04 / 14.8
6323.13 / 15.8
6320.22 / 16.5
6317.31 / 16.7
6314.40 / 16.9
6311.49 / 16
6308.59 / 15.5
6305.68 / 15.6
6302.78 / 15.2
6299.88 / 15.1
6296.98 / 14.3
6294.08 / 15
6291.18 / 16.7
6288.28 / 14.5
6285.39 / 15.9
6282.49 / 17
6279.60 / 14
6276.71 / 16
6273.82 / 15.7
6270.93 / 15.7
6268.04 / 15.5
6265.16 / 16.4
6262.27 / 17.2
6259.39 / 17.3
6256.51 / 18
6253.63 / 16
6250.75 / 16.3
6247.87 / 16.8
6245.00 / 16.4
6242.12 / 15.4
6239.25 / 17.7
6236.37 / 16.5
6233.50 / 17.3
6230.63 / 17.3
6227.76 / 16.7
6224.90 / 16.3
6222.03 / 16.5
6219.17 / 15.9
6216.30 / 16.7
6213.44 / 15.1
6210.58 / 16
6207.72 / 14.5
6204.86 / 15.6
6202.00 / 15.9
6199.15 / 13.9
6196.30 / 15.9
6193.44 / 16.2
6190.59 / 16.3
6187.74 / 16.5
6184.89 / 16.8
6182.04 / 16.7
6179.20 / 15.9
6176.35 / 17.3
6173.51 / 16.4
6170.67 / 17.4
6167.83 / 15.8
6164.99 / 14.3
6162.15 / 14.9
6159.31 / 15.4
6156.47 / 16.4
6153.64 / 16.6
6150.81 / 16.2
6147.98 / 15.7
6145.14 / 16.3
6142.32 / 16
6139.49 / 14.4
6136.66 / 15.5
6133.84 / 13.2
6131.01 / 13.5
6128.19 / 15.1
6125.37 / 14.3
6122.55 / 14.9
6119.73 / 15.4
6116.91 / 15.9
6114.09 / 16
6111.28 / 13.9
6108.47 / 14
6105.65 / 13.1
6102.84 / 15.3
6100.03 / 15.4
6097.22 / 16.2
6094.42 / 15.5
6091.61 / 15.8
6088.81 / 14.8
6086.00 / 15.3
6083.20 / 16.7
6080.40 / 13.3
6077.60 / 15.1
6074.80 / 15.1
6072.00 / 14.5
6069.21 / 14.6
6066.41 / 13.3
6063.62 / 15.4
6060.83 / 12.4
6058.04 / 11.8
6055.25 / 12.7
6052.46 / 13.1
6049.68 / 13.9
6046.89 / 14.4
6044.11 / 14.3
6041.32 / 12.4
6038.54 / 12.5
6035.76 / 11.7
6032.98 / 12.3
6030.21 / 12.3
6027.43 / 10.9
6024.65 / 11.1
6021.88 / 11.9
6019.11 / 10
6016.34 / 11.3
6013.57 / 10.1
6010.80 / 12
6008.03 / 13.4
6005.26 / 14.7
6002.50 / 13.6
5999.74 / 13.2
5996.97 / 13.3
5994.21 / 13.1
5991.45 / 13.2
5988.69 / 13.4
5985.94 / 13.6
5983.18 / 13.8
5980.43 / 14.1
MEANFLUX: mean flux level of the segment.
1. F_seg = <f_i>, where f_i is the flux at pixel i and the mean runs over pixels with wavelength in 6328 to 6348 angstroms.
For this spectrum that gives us 15.8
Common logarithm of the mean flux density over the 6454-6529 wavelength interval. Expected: 1.21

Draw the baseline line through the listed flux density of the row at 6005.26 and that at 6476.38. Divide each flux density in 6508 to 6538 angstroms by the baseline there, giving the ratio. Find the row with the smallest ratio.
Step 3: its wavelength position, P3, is 6533.29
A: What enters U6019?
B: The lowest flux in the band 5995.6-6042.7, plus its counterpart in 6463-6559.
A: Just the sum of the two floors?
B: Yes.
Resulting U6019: 24.5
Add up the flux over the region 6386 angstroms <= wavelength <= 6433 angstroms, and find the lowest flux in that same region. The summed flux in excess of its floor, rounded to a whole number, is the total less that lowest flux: 244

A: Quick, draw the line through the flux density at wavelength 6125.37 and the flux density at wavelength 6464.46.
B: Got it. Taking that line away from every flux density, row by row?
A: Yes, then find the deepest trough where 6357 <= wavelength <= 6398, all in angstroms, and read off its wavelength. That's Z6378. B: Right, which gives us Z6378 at 6372.83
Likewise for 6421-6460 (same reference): 6446.62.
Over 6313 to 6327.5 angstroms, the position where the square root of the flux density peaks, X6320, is 6314.40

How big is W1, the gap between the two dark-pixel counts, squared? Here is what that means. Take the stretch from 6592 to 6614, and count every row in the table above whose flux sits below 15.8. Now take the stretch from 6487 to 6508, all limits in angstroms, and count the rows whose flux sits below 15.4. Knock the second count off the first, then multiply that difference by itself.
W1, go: 0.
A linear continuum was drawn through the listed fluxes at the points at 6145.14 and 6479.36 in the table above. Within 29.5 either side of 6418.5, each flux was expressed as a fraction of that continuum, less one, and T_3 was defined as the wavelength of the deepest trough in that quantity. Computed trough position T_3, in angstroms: 6414.05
